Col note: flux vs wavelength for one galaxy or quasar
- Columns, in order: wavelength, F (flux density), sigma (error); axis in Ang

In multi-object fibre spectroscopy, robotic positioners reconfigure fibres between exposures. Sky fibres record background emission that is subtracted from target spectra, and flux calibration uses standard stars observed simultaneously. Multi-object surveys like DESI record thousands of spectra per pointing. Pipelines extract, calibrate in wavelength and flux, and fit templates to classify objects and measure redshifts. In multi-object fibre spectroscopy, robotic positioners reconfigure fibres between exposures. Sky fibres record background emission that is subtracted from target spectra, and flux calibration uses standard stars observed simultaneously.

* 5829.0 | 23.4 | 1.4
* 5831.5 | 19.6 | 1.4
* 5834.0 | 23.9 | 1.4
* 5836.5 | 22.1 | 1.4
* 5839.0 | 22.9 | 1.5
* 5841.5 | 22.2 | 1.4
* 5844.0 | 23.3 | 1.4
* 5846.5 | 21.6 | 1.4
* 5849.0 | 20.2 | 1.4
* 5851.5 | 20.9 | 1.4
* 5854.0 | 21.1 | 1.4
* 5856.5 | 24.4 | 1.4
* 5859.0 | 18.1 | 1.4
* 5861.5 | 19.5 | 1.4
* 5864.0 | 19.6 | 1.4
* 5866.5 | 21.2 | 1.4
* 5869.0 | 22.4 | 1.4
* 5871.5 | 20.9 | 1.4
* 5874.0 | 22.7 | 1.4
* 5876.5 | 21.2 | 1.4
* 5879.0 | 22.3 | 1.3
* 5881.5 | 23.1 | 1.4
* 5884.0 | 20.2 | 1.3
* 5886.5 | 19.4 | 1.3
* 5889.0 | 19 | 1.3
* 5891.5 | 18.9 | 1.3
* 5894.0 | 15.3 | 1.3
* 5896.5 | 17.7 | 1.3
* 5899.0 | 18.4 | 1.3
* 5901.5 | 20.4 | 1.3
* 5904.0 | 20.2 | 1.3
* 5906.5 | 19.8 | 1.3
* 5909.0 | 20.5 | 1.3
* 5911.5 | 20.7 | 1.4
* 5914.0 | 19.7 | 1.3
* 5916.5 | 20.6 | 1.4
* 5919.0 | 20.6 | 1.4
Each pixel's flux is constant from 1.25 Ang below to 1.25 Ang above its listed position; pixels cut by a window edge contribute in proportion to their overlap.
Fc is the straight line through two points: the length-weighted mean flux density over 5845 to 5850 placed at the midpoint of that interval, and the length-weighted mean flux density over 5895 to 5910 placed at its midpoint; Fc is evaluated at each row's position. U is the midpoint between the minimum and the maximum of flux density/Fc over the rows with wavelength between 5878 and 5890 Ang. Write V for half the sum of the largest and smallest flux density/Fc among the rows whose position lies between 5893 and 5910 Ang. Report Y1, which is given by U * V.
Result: 0.97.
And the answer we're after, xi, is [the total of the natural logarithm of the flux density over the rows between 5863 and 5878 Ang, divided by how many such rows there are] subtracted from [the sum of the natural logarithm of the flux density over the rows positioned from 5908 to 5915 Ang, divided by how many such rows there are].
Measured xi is -0.049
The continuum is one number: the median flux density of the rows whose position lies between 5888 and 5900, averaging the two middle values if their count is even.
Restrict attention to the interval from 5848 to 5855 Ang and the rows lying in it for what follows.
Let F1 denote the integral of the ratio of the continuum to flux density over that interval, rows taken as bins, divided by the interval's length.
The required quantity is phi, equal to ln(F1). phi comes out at -0.12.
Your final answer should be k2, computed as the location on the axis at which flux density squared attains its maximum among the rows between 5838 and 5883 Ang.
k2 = 5856.5 Ang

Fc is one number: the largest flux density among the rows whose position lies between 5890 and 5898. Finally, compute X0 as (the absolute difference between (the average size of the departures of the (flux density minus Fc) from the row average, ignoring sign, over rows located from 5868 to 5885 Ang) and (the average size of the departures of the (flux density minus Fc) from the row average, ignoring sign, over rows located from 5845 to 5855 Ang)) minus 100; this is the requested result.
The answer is -99.5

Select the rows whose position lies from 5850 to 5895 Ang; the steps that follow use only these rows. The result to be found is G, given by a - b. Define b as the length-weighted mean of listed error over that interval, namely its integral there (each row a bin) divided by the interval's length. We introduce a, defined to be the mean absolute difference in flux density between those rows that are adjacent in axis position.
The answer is 0.32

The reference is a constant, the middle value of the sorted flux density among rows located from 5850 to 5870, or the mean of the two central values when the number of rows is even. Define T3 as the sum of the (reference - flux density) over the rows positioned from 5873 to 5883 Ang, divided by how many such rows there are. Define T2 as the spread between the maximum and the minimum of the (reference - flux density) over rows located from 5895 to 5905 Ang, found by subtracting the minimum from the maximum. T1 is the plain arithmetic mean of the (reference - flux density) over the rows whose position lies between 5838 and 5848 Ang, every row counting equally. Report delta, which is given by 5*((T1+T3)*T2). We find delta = -38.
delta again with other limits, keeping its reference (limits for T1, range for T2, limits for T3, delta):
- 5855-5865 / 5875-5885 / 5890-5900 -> 58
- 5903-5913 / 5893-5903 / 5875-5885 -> 0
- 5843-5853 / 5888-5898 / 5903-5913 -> 4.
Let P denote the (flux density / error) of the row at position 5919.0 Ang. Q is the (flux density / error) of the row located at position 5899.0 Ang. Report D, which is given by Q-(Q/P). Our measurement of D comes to 13.2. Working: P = 14.7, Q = 14.2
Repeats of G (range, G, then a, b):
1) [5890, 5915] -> -0.07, 1.24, 1.310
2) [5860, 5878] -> -0.12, 1.28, 1.399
